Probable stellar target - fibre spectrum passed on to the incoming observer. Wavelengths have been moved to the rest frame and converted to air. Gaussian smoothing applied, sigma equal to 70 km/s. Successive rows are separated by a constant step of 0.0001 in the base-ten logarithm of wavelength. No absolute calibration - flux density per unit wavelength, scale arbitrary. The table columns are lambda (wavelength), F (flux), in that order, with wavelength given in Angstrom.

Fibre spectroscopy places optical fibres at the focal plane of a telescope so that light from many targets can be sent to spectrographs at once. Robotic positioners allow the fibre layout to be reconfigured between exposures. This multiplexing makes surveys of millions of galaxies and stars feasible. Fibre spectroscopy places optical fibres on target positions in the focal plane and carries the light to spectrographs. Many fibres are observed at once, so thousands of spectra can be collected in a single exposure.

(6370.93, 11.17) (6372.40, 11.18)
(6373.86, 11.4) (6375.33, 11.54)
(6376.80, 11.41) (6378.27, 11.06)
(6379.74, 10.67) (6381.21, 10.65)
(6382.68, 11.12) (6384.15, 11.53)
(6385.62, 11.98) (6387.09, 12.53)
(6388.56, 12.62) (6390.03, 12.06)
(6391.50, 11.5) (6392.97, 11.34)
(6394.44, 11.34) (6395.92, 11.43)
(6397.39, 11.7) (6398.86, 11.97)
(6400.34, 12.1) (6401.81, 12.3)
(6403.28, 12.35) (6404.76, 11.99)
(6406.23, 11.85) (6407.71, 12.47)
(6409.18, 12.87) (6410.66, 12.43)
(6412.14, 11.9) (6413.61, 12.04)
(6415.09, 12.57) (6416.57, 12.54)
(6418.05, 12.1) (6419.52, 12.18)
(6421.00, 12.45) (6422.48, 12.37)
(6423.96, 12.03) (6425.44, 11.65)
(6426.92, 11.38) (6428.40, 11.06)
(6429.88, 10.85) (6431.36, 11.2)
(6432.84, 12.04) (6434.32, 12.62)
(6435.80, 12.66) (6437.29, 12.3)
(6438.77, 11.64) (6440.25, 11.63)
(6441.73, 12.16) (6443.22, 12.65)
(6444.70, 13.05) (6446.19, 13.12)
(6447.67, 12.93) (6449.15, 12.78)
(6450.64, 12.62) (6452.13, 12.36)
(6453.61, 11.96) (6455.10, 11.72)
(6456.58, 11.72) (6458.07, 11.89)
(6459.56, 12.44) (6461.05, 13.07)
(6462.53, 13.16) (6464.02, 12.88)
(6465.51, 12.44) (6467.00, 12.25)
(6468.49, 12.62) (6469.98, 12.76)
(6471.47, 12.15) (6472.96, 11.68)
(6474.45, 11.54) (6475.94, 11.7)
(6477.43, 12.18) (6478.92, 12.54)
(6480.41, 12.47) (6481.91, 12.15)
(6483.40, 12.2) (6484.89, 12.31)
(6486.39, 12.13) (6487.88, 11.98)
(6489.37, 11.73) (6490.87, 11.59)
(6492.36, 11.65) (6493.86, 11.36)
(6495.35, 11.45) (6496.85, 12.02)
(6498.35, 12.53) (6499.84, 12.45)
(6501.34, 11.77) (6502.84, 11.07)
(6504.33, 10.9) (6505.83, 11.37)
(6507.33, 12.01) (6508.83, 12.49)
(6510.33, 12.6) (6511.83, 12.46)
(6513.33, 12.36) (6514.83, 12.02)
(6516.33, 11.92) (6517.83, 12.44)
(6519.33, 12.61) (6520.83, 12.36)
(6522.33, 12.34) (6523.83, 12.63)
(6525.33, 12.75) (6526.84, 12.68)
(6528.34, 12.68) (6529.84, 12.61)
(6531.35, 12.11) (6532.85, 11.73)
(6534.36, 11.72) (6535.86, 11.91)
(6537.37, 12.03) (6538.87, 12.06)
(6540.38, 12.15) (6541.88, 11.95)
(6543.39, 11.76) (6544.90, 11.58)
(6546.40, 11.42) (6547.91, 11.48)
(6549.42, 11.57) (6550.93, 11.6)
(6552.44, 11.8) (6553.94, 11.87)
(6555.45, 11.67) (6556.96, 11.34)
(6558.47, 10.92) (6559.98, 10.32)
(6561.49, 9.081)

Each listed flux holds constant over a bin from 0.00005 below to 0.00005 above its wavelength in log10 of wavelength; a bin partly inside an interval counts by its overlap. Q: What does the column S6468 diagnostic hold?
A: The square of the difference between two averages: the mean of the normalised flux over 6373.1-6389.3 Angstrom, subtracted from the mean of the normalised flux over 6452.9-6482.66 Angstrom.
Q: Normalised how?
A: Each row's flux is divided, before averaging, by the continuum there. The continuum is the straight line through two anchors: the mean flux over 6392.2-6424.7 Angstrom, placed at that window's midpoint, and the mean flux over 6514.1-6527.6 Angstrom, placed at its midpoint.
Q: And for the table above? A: 0.0019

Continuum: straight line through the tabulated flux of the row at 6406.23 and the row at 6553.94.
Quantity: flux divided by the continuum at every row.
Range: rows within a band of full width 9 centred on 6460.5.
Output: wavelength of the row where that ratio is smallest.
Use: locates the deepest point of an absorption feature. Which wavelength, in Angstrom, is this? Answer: 6456.58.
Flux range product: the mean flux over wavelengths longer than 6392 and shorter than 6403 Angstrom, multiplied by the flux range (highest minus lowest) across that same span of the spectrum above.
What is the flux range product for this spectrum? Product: 11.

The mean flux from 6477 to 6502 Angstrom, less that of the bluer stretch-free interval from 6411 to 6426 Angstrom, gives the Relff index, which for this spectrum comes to -0.2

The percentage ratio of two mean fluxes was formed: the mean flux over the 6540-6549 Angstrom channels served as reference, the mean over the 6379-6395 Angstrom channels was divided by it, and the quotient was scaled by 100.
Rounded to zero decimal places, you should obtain 99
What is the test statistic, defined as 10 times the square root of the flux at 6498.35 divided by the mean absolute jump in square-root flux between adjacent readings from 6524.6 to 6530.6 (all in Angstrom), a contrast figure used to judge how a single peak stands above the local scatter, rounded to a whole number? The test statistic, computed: 5402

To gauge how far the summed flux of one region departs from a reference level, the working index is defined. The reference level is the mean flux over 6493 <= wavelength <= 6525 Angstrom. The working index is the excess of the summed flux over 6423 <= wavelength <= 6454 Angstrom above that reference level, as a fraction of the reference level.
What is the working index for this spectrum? 20.1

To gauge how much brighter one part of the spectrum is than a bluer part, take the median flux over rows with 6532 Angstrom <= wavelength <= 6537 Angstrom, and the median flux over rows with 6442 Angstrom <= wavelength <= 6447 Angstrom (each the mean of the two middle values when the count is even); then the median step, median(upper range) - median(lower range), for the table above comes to -1.3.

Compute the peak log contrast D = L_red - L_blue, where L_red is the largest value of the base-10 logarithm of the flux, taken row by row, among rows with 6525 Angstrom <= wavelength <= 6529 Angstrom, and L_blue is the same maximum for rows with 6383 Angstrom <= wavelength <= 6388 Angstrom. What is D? 0.01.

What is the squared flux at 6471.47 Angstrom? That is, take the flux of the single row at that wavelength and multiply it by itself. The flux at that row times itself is 148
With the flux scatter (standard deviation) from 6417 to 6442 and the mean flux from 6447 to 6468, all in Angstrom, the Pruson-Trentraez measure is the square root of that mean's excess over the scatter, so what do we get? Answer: 3.45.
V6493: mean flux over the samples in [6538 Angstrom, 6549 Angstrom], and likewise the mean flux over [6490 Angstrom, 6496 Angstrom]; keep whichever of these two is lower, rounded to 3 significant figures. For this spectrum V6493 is 11.5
